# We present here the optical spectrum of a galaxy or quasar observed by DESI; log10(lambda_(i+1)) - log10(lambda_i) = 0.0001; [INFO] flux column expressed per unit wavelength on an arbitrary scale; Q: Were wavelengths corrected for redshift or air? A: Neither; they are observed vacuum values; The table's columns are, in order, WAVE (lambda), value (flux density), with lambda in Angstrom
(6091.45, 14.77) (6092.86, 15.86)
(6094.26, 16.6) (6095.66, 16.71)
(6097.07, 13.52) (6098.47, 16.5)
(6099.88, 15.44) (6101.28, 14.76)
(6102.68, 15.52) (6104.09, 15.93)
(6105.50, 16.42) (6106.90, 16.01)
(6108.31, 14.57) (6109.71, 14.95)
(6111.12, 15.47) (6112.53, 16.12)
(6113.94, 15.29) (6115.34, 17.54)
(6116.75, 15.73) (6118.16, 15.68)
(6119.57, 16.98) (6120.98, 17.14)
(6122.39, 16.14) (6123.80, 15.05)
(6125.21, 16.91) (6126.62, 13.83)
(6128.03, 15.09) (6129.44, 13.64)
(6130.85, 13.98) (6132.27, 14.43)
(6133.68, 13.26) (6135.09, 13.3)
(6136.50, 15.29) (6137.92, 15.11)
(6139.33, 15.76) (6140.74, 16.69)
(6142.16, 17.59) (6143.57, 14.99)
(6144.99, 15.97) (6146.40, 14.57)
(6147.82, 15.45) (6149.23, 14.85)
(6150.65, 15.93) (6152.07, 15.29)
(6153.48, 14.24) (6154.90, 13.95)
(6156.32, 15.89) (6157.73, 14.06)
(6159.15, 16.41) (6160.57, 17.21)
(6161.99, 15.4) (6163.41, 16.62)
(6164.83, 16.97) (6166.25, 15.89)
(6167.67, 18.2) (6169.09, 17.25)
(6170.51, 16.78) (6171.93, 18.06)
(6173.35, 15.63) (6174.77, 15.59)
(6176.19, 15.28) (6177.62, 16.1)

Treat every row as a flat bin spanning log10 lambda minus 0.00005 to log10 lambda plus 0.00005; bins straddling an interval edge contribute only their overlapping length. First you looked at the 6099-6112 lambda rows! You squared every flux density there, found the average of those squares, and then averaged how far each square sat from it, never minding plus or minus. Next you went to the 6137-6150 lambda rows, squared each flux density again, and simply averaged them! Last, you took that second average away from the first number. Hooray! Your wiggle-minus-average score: -232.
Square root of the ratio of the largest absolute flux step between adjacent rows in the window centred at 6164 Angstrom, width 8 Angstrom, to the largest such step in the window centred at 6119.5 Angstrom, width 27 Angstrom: 0.87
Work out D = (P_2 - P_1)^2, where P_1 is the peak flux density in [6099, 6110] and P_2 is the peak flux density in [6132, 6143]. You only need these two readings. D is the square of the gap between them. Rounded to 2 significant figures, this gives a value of 1.4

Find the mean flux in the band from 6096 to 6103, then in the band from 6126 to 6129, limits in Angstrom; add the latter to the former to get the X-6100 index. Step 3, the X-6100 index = 29.6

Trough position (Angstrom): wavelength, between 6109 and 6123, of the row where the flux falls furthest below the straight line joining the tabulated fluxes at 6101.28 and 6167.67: 6109.71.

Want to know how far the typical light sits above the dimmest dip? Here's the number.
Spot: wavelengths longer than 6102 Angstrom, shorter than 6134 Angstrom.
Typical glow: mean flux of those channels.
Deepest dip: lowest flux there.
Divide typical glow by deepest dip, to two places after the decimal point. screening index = 1.17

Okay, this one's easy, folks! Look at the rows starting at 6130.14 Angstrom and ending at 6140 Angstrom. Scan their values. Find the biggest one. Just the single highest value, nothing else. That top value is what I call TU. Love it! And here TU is 15.76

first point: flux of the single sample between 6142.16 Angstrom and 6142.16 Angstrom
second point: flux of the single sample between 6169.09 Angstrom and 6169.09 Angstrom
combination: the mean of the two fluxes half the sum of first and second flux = 17.42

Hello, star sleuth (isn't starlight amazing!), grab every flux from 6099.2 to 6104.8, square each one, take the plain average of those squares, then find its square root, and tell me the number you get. 15.4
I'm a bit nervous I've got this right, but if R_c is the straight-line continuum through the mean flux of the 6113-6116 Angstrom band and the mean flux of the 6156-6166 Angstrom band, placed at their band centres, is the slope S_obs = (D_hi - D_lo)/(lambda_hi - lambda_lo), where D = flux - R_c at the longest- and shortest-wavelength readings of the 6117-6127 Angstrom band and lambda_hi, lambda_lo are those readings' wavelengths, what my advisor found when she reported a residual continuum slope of -0.21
